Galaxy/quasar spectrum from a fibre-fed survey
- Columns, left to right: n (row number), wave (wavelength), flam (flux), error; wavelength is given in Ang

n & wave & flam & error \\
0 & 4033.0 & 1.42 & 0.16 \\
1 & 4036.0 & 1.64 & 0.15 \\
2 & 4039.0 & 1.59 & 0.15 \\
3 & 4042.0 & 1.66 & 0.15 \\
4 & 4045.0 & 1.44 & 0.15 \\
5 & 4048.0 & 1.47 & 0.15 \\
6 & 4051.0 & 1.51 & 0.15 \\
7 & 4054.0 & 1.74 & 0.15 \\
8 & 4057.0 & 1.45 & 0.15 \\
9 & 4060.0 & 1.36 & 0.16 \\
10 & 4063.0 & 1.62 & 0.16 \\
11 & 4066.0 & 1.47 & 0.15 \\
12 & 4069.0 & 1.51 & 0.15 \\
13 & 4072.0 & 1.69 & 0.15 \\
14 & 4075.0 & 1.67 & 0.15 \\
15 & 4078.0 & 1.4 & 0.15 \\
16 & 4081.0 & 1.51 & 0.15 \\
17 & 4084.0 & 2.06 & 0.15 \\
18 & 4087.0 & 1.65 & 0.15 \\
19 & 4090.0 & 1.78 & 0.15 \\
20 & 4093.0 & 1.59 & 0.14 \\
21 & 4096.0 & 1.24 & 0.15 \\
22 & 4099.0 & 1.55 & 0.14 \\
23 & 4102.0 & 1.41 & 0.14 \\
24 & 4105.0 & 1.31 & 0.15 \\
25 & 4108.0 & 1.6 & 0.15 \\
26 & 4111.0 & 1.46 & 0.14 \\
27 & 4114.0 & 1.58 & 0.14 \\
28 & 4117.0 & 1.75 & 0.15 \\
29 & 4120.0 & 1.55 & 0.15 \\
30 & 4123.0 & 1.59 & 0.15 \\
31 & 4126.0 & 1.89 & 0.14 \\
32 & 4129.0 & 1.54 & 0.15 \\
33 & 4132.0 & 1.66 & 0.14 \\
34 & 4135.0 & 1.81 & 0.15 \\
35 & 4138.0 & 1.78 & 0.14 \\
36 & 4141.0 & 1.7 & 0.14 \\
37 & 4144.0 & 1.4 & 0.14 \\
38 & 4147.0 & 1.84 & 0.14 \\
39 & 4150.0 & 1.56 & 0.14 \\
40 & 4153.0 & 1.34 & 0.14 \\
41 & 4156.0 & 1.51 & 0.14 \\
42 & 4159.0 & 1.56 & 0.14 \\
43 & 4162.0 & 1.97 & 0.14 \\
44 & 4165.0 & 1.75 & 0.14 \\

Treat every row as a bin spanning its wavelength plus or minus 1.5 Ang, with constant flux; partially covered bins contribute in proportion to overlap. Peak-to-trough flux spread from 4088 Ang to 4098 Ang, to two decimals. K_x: 0.54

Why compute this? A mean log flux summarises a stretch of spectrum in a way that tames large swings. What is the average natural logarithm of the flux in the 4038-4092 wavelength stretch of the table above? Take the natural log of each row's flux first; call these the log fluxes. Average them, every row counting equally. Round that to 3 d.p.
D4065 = 0.457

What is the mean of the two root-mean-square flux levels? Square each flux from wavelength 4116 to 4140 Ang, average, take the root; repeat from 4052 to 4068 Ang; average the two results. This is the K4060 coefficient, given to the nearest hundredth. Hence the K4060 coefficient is 1.62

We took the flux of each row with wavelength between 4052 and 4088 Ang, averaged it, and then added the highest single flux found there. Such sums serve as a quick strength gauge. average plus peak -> 3.65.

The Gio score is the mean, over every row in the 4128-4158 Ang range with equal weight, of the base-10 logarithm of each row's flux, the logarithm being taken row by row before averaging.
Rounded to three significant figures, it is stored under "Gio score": 0.206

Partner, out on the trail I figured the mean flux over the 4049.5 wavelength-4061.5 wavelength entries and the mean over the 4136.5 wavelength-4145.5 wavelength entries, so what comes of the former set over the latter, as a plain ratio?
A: 0.931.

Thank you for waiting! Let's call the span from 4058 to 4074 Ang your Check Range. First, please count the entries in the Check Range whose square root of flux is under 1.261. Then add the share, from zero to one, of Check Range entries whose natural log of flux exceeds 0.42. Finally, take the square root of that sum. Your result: 1.84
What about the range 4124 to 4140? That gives 1.41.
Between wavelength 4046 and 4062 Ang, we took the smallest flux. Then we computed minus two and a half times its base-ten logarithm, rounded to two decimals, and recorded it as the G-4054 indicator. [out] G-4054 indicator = -0.33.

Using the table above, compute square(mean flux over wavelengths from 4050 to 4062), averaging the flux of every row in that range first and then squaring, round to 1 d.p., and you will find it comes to 2.3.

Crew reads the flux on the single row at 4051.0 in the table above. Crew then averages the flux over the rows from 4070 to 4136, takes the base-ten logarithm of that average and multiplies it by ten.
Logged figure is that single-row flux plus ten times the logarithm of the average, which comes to 3.56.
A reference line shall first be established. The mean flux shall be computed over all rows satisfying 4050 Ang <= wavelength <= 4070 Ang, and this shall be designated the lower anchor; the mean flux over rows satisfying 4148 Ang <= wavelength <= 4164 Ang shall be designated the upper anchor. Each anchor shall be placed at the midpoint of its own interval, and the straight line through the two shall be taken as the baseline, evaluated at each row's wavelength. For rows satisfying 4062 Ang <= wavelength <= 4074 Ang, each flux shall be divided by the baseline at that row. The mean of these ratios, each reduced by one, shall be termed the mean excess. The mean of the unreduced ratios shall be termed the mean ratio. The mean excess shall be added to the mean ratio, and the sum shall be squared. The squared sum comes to 1.1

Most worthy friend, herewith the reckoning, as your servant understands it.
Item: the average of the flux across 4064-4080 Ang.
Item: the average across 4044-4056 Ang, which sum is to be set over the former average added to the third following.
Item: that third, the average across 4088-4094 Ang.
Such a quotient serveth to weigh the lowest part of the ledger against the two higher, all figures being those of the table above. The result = 0.48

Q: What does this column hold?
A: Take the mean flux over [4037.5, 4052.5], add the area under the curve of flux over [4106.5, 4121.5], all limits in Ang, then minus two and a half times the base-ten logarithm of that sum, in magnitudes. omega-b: -3.51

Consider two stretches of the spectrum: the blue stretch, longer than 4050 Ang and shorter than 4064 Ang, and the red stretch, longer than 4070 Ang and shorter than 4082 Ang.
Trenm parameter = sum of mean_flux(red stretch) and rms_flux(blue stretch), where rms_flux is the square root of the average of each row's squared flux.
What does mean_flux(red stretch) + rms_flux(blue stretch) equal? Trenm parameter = 3.11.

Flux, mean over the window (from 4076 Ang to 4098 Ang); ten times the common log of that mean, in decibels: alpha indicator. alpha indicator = 2.05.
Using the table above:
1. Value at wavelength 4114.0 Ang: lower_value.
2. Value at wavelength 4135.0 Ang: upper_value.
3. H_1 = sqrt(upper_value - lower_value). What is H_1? 0.48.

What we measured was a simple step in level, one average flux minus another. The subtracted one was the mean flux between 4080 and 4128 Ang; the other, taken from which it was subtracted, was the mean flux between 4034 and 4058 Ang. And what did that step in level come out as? -0.03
